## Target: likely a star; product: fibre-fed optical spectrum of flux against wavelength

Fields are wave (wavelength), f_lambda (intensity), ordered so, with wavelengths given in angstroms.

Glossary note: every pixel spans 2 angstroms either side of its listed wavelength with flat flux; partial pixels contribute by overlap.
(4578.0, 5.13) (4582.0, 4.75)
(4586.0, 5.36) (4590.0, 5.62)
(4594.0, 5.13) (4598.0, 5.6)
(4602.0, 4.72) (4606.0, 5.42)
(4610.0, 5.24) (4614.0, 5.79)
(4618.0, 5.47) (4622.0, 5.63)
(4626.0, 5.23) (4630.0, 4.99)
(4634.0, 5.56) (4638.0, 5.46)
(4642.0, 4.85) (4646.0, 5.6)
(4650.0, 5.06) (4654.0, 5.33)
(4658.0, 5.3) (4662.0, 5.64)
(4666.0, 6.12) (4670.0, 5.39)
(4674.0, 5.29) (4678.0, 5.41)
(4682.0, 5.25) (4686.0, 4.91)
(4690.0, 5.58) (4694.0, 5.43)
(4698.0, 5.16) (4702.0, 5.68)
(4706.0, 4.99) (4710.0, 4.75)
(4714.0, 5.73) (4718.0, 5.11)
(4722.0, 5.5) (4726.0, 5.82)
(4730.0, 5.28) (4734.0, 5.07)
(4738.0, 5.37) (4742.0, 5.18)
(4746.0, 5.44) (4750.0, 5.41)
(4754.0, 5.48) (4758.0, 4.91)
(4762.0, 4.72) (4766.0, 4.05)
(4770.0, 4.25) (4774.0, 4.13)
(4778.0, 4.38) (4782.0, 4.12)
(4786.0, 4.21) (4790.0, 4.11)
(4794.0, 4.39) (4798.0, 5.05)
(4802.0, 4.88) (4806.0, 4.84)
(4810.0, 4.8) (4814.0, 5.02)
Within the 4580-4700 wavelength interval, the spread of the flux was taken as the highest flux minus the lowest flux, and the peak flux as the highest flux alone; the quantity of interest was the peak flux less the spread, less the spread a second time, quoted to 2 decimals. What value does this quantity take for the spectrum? 3.32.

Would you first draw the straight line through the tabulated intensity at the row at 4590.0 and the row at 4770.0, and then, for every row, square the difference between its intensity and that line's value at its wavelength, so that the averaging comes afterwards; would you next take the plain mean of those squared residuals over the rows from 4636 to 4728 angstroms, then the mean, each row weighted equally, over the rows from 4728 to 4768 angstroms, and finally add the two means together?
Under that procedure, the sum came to 0.94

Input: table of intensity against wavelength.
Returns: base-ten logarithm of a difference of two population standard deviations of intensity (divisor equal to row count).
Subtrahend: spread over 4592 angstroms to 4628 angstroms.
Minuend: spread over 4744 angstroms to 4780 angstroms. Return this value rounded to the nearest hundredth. -0.61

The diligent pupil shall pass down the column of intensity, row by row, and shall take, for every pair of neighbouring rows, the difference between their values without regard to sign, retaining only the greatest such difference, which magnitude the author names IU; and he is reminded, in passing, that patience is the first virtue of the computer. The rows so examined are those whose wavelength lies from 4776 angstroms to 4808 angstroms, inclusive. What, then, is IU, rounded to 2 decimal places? 0.66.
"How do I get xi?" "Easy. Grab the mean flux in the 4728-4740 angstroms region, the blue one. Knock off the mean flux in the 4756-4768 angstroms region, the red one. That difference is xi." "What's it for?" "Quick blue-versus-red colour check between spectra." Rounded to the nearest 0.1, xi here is 0.7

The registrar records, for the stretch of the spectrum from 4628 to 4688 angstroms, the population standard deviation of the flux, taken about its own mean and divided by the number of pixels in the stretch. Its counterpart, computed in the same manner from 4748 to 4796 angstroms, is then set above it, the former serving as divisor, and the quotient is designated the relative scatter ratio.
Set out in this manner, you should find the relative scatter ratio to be 1.5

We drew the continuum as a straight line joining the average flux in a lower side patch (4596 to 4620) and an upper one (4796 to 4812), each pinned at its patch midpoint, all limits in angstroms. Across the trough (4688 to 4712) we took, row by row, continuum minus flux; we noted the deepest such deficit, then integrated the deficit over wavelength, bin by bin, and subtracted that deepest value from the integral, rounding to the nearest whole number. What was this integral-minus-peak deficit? -3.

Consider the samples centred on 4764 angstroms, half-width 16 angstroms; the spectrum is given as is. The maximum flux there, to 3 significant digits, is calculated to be 5.48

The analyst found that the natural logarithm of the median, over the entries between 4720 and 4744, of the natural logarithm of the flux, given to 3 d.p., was 0.514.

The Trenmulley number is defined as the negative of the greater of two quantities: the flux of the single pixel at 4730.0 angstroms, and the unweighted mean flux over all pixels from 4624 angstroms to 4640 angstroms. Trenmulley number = -5.31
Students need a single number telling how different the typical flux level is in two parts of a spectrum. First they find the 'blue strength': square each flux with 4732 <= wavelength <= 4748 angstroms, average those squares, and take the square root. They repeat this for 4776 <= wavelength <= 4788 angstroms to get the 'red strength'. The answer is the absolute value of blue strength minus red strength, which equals 1.03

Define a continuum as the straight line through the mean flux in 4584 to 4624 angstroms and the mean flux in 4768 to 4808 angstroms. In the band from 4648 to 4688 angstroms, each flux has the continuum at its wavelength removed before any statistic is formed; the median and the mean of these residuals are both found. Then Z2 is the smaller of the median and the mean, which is 0.26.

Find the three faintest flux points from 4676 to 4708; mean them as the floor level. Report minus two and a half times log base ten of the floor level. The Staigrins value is -1.75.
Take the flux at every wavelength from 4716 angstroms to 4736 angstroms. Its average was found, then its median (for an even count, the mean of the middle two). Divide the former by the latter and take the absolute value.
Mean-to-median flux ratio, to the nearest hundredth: 1.01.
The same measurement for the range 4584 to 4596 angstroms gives 1.00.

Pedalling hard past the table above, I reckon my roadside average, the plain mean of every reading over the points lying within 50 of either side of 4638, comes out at 5.36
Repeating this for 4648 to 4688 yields 5.37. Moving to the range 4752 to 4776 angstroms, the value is 4.59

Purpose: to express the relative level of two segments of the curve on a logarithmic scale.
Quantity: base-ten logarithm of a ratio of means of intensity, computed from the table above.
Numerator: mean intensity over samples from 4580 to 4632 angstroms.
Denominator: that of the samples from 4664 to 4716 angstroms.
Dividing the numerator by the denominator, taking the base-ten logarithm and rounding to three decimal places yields -0.005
